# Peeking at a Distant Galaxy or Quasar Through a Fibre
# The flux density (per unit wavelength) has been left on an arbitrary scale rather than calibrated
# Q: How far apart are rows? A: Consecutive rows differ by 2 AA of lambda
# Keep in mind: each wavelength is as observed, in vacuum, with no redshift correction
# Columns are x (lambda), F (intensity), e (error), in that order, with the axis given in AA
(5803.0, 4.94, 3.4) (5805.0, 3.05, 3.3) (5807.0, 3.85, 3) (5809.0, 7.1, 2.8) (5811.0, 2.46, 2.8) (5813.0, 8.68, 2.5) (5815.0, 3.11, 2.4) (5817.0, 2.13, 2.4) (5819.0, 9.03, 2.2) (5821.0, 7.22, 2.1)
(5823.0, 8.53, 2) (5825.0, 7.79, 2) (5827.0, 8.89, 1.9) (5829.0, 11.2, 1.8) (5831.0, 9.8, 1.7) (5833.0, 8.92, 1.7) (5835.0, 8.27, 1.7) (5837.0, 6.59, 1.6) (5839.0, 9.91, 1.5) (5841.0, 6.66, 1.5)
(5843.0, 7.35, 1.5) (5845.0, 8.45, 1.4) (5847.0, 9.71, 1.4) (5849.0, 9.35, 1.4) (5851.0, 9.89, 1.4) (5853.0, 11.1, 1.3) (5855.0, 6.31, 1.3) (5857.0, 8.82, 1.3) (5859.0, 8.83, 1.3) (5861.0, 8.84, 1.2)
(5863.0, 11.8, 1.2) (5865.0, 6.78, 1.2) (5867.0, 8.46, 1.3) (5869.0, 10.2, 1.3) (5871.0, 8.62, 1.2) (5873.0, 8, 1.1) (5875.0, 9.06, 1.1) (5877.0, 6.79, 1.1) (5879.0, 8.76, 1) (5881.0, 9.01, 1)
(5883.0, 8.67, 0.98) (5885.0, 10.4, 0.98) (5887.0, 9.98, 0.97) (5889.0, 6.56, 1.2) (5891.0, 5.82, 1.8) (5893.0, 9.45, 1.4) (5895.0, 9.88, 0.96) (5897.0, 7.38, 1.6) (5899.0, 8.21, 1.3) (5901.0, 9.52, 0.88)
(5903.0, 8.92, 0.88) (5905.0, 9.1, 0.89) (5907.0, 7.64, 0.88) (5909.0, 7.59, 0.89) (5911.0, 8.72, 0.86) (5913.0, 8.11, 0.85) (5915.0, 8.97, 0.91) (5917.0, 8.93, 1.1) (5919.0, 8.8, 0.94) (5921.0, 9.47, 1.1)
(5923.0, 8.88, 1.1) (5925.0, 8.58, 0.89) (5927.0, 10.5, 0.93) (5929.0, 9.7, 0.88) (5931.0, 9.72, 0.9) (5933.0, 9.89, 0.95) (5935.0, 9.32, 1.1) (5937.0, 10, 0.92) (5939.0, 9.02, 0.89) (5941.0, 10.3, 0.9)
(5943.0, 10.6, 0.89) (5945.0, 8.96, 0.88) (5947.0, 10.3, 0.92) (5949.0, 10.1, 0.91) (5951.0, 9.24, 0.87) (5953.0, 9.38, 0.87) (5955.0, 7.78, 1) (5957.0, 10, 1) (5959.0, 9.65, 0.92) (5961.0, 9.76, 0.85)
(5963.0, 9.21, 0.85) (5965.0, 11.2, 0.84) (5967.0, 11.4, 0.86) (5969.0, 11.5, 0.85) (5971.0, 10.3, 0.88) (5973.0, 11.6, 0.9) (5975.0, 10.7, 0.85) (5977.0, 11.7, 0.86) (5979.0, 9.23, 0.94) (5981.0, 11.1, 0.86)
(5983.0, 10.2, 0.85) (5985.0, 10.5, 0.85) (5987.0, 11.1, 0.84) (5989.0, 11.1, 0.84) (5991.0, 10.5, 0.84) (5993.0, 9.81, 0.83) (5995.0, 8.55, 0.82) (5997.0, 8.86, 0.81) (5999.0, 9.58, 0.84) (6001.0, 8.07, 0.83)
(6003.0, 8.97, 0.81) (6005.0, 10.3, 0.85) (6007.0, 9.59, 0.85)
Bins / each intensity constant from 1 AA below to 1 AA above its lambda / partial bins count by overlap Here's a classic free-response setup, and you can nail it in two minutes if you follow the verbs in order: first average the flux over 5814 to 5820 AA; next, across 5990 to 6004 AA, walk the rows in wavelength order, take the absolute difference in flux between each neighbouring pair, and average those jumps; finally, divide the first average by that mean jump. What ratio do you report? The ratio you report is 5.3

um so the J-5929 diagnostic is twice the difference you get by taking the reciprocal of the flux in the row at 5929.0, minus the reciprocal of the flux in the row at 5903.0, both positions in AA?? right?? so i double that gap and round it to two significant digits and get -0.018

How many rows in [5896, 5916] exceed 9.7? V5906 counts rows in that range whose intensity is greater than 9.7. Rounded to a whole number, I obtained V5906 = 0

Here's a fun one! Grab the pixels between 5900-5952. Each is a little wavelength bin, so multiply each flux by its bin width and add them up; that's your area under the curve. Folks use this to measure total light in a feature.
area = 482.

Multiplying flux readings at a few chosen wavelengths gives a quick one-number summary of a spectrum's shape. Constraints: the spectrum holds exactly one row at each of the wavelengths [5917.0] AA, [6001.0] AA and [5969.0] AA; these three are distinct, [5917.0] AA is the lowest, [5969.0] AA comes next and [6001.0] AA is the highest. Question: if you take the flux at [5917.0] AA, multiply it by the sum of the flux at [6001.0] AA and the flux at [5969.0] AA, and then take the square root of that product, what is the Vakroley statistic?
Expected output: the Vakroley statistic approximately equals 13.2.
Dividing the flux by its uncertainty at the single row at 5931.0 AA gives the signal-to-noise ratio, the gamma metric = 10.8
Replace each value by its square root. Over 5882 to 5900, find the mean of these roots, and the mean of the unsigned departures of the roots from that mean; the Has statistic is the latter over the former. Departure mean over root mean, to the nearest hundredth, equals 0.08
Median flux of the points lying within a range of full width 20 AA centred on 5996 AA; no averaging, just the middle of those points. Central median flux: 9.7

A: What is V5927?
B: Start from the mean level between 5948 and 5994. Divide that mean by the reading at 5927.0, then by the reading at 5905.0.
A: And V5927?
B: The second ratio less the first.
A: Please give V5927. 0.15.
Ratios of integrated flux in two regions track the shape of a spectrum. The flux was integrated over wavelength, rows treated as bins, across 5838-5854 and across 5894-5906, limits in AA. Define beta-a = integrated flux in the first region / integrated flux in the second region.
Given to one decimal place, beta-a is 1.4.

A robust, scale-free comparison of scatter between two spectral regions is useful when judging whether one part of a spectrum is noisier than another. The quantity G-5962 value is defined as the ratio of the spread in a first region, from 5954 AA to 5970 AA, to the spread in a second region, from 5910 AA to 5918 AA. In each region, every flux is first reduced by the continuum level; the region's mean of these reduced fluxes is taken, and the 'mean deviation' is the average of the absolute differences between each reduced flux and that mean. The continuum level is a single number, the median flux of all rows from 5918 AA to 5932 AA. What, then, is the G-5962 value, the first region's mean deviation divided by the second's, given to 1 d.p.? 3.4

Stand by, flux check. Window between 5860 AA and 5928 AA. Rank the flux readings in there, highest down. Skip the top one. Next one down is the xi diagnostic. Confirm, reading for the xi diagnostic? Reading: 10.5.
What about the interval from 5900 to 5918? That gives 9.1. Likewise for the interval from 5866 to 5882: 9.06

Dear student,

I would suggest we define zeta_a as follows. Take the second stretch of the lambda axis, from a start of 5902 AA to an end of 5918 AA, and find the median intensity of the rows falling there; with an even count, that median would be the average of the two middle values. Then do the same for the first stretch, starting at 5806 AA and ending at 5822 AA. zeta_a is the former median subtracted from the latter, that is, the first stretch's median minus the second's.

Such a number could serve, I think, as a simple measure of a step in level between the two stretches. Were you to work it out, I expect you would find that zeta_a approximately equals -3.3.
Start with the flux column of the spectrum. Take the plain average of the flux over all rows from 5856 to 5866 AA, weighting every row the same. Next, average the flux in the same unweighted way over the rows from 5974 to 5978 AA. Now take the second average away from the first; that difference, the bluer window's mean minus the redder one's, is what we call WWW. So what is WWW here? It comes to -2.2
